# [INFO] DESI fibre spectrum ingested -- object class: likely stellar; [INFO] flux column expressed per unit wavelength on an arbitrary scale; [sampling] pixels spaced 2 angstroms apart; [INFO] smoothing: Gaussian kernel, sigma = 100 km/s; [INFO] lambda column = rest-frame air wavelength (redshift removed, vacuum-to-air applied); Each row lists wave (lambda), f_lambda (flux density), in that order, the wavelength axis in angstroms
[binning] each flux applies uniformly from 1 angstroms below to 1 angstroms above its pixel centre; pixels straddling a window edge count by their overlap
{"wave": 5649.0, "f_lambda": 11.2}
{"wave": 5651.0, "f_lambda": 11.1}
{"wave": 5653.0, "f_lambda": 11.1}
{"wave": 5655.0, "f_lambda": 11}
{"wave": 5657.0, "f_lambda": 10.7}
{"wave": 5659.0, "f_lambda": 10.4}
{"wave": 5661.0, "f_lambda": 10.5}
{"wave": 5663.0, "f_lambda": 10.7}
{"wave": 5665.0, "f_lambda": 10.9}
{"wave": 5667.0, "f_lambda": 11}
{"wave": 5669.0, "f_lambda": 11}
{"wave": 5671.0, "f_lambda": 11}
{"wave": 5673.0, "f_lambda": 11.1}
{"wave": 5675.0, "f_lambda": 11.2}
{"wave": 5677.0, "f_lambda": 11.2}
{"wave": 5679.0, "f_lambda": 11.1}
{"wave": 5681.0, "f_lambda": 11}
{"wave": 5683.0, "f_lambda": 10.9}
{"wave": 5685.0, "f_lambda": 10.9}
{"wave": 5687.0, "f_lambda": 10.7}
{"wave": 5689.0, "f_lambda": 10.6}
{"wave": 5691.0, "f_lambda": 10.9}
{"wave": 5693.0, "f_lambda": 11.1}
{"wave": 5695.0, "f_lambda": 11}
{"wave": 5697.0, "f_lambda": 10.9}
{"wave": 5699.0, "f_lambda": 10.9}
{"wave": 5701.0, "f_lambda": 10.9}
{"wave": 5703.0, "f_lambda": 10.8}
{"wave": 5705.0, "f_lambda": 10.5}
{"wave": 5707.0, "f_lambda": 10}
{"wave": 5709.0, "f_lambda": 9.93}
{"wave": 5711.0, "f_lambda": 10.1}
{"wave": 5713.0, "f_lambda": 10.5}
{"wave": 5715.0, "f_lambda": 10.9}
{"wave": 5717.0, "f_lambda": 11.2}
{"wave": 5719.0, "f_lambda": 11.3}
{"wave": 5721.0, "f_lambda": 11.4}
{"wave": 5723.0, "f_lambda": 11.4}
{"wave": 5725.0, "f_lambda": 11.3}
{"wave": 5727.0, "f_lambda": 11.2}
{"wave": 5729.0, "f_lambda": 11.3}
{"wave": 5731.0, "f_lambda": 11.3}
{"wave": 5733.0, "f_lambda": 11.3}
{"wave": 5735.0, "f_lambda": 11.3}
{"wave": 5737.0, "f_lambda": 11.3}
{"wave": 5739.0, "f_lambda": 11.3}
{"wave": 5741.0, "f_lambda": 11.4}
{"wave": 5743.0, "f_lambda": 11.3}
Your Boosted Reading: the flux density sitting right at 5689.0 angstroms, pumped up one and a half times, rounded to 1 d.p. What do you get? 15.9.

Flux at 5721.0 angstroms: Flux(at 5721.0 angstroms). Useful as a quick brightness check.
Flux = 11.4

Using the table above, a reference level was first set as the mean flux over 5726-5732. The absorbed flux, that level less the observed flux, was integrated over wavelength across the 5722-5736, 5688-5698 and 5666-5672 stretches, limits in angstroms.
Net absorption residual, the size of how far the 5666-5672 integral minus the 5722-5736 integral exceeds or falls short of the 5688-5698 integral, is 1.6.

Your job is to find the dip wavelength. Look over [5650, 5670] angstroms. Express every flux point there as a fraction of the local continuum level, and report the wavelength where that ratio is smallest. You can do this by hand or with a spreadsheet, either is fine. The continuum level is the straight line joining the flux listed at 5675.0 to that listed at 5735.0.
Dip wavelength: 5659.0 angstroms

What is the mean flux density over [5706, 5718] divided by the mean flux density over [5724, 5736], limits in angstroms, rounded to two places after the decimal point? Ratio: 0.93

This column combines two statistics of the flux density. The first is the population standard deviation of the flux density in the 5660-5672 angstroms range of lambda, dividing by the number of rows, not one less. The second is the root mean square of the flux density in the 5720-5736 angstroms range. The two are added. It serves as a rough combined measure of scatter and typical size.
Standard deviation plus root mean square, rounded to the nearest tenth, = 11.5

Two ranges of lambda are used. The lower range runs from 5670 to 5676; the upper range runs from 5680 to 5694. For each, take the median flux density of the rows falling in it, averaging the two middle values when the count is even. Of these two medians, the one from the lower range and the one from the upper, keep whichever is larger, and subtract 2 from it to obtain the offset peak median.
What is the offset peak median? 9.10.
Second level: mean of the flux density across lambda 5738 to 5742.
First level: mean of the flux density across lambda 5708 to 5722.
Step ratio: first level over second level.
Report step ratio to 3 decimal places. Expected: 0.948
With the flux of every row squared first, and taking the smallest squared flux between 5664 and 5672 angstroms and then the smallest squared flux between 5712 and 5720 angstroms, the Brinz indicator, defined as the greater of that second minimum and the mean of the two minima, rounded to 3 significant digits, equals 115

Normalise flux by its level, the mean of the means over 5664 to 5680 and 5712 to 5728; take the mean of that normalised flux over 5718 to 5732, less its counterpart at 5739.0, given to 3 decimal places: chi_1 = 0.001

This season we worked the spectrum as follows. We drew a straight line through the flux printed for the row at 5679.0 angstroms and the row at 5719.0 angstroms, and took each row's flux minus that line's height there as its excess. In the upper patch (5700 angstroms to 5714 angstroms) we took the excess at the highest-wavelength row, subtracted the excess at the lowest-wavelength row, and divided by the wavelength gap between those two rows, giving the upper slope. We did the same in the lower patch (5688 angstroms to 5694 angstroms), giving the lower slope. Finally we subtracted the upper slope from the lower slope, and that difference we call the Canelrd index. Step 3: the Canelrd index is 0.16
